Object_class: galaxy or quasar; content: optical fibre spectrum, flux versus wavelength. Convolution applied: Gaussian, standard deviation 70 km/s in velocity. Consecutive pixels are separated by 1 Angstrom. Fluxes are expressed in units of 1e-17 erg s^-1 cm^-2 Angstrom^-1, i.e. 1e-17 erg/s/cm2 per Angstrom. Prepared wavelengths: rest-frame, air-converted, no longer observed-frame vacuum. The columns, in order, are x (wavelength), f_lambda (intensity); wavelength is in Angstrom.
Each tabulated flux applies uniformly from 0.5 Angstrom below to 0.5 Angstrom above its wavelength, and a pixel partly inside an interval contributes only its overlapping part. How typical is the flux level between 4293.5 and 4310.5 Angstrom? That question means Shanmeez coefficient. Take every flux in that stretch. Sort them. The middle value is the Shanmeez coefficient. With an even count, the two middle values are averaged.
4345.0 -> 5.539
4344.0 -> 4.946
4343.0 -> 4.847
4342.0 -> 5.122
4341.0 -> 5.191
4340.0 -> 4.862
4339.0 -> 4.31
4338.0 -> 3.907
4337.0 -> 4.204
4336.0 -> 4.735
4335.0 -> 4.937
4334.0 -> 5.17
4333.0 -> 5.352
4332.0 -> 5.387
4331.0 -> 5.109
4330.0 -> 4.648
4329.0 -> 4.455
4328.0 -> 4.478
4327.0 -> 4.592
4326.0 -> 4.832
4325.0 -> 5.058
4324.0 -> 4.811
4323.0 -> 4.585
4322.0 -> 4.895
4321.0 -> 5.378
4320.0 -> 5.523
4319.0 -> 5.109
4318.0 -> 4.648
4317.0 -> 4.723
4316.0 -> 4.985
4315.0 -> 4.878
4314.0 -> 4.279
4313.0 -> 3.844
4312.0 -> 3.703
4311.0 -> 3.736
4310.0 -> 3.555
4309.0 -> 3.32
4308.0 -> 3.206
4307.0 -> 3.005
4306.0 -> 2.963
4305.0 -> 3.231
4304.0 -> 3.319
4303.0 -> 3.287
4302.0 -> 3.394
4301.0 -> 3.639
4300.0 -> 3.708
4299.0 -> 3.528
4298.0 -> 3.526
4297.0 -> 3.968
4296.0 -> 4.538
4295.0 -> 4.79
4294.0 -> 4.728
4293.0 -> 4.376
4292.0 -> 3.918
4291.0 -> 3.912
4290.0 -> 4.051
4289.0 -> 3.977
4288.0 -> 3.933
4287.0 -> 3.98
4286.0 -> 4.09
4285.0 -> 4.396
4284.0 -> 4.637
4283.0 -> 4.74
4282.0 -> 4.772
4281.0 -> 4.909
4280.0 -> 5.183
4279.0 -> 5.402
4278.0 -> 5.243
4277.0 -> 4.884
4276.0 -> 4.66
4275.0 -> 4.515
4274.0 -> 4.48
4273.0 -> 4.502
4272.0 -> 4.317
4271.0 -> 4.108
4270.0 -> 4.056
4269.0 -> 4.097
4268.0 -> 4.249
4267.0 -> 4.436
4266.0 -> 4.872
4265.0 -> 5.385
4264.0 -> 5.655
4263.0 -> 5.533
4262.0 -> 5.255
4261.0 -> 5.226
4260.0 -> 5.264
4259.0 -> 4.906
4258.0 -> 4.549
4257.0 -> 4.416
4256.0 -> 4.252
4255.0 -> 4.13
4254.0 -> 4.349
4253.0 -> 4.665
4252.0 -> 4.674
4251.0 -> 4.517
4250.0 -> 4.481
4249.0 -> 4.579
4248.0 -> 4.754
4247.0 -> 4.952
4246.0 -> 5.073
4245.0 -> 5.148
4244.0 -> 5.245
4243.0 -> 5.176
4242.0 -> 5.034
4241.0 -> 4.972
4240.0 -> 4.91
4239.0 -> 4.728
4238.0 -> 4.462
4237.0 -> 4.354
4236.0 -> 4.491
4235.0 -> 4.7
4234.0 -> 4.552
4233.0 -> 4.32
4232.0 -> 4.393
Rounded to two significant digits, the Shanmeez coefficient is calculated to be 3.5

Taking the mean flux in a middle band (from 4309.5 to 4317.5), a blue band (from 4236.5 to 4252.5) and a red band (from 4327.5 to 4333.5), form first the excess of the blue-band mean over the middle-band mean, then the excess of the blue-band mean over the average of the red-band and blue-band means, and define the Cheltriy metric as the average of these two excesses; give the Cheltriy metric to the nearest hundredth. 0.28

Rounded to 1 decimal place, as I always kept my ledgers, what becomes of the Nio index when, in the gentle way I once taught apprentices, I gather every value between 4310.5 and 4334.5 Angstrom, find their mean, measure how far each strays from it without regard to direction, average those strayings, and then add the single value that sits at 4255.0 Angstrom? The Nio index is 4.5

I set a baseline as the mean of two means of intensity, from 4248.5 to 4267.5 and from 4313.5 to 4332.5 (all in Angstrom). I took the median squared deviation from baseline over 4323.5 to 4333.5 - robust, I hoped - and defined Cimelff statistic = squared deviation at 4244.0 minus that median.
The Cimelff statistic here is 0.1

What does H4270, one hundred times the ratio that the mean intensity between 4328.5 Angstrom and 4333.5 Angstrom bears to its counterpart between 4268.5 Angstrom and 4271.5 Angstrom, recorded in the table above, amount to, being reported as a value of 122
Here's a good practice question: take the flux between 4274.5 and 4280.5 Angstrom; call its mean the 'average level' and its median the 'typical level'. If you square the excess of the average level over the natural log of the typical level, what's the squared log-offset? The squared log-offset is 11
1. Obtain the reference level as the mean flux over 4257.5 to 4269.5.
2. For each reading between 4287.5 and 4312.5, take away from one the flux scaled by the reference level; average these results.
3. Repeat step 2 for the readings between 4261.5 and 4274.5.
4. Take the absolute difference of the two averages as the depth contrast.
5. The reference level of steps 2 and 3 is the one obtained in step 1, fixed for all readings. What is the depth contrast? 0.193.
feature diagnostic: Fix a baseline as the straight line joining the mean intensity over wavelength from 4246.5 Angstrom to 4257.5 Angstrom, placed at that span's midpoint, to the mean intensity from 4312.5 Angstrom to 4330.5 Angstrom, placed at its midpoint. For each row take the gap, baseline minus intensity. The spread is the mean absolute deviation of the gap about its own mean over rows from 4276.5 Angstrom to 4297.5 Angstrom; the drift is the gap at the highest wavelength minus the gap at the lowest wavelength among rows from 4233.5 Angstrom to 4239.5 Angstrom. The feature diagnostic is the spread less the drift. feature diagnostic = 0.58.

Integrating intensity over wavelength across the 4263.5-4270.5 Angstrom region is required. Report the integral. 33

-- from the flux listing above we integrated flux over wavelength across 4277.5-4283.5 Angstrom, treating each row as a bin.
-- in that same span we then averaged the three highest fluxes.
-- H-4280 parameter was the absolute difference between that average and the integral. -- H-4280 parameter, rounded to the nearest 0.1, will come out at 25.0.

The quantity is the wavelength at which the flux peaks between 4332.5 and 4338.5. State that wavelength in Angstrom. 4333.0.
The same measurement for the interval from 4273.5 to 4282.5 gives 4279.0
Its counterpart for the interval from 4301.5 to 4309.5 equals 4302.0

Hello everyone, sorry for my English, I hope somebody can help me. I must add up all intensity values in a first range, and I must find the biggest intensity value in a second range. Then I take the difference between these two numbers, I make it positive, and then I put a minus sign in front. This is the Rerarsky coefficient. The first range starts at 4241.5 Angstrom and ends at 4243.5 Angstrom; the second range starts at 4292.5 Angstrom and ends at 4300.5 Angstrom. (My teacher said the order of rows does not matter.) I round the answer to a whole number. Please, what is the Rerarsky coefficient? -5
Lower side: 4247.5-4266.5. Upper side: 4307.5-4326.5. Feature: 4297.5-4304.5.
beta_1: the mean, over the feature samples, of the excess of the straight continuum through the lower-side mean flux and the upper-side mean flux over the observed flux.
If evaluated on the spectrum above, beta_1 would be 1.1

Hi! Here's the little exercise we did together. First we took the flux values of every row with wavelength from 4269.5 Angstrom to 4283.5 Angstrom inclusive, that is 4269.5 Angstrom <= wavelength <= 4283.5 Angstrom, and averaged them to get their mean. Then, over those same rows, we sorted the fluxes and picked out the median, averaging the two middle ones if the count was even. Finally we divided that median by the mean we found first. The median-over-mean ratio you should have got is 1.00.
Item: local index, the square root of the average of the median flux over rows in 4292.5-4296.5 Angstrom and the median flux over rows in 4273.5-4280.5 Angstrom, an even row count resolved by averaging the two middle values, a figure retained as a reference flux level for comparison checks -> 2.18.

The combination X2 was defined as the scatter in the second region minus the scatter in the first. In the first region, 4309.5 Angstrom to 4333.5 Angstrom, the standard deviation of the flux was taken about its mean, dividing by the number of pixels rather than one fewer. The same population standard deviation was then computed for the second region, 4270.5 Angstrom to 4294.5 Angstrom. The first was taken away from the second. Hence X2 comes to -0.11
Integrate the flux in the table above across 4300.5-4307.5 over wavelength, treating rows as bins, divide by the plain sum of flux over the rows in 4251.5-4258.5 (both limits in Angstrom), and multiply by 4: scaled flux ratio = 2.9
